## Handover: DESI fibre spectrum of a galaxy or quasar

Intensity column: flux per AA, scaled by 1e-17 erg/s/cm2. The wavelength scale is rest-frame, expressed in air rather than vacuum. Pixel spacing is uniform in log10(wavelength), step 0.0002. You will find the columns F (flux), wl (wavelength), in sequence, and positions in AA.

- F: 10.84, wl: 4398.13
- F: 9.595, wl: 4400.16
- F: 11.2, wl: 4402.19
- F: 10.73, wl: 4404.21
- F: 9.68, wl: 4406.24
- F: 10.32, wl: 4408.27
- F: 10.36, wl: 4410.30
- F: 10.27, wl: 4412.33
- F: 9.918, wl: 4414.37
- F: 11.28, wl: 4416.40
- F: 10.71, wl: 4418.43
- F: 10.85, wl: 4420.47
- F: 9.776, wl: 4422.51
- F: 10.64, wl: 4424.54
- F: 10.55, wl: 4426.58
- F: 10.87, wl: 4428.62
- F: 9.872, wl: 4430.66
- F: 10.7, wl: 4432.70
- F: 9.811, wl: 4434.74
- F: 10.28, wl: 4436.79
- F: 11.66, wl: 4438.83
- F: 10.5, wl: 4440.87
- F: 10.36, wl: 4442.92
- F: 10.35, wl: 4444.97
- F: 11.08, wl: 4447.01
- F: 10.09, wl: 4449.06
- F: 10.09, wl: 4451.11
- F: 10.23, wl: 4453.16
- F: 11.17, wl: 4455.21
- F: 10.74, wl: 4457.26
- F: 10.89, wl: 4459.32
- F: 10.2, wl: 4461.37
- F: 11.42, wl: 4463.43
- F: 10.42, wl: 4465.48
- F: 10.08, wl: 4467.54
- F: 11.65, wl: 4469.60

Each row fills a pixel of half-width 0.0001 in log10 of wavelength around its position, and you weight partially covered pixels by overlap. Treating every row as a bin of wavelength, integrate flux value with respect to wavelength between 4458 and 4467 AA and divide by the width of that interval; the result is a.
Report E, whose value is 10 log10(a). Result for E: 10.29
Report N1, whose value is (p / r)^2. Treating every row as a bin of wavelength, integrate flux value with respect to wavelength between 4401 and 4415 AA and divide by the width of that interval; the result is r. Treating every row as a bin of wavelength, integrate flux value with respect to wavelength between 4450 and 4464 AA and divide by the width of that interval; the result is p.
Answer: 1.06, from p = 10.65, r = 10.4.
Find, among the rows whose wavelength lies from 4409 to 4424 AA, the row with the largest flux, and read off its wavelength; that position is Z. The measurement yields 4416.40 AA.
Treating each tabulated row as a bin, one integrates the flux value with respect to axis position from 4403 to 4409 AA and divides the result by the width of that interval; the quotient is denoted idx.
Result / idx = 10.3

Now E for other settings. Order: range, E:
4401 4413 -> 10.18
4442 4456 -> 10.20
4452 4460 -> 10.31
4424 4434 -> 10.21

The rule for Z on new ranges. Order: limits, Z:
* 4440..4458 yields 4455.21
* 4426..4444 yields 4438.83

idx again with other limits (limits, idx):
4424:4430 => 10.6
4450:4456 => 10.5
